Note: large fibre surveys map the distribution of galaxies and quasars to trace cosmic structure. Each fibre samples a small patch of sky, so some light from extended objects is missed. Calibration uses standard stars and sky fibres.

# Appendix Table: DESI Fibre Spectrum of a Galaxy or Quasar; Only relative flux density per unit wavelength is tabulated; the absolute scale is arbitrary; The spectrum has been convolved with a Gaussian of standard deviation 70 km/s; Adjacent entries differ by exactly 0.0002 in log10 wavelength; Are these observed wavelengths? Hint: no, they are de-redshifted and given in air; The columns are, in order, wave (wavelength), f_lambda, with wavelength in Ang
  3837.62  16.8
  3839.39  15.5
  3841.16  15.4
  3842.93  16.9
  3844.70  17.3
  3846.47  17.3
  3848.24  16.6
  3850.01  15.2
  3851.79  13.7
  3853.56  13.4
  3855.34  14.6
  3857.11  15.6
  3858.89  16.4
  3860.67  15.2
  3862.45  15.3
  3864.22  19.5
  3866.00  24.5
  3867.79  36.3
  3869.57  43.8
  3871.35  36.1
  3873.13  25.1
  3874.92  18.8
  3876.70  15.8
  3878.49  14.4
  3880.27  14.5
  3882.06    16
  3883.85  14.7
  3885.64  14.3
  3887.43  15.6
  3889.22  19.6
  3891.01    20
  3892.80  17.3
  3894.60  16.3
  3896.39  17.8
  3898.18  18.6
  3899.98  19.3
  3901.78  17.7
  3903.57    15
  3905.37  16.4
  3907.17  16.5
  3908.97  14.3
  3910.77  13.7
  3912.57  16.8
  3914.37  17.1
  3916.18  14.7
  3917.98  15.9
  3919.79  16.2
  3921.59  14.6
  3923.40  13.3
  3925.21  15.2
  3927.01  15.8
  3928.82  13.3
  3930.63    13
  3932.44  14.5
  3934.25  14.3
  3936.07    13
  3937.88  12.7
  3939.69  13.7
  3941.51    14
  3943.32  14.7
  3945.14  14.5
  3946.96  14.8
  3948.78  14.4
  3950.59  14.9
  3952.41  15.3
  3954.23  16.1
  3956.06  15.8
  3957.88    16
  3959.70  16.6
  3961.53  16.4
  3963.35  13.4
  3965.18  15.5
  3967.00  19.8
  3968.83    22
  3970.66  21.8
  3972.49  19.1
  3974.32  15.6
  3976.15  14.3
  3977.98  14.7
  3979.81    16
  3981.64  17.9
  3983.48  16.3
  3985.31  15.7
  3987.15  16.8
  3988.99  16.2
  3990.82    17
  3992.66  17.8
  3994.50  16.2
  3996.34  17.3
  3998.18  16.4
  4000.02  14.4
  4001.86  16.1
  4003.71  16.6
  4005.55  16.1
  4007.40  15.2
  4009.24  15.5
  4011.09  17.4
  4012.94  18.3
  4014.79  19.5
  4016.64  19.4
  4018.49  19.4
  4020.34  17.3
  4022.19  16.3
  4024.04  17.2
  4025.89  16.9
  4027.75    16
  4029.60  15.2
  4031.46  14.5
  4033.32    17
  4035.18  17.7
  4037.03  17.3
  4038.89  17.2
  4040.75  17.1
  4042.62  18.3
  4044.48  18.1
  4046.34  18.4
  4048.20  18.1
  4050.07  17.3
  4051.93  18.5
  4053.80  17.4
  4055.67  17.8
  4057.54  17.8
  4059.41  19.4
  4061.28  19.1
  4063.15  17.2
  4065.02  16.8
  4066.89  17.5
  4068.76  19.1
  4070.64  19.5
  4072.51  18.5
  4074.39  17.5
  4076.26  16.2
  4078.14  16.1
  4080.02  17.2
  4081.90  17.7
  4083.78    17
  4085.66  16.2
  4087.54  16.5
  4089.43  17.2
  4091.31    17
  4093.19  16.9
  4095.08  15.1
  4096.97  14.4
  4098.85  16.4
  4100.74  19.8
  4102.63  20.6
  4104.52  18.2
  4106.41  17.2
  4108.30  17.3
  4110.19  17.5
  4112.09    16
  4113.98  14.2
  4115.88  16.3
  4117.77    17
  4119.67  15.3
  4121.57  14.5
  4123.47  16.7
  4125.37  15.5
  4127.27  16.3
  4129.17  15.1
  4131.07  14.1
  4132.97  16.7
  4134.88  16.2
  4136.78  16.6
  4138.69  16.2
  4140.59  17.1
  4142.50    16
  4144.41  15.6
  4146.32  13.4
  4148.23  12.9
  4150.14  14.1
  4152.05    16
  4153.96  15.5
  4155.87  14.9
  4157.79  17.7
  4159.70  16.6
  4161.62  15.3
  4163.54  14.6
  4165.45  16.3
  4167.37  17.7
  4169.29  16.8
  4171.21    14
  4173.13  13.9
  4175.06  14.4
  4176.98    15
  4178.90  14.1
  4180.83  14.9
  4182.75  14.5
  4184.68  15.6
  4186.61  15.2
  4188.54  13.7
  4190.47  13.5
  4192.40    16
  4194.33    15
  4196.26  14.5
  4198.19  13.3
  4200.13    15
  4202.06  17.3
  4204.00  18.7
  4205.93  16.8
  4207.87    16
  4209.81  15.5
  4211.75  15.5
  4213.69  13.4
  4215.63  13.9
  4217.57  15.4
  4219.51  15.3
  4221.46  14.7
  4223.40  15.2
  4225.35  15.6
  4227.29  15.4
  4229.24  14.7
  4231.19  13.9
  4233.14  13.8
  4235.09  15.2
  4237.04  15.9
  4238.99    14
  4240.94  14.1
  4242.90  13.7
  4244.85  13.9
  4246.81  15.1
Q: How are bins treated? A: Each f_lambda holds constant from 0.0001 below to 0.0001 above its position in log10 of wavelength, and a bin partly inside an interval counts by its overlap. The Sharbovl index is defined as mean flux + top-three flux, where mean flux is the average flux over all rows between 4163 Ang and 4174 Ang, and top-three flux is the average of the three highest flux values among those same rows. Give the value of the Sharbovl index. 32.5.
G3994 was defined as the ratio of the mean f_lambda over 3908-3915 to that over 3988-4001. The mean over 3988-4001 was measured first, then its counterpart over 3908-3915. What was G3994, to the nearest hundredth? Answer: 0.94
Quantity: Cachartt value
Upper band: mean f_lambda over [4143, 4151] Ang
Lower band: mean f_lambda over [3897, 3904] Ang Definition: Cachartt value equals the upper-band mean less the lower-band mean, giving -4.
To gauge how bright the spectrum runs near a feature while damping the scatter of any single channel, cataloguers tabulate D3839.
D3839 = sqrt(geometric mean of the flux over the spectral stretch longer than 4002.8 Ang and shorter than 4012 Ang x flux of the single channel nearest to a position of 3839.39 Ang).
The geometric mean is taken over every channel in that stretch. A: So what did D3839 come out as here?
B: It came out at 15.8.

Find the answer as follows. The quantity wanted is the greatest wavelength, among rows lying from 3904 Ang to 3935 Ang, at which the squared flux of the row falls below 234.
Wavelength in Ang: 3934.25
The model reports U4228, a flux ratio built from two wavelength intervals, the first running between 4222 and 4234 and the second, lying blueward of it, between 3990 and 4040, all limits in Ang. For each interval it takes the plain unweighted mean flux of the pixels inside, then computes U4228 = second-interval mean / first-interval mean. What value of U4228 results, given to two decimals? 1.14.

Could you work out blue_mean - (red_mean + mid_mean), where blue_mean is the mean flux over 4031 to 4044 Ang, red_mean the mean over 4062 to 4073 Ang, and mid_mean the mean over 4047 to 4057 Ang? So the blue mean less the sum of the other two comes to -19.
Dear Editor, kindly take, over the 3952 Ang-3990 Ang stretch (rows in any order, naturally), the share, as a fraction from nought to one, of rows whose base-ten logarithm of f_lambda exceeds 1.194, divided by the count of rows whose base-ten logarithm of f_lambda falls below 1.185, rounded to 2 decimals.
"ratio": 0.18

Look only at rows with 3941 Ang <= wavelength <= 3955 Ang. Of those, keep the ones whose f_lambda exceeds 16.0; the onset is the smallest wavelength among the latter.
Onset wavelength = 3954.23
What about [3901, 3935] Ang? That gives 3901.78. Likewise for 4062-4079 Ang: 4063.15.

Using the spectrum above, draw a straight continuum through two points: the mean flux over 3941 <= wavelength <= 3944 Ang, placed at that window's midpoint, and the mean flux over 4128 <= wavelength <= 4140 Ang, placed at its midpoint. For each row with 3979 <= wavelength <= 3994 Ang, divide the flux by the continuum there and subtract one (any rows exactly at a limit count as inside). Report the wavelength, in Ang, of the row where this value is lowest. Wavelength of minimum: 3985.31 Ang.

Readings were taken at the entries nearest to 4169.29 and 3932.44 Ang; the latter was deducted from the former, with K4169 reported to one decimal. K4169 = 2.3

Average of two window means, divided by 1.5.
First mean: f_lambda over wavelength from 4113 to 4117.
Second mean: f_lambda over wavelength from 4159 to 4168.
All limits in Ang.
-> 10.5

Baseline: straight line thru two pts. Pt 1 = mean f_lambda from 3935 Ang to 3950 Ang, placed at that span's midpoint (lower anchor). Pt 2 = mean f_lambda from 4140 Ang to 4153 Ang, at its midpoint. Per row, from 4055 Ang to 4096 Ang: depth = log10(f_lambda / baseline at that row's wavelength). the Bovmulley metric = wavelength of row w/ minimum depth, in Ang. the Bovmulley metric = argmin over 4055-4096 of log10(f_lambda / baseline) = 4095.08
